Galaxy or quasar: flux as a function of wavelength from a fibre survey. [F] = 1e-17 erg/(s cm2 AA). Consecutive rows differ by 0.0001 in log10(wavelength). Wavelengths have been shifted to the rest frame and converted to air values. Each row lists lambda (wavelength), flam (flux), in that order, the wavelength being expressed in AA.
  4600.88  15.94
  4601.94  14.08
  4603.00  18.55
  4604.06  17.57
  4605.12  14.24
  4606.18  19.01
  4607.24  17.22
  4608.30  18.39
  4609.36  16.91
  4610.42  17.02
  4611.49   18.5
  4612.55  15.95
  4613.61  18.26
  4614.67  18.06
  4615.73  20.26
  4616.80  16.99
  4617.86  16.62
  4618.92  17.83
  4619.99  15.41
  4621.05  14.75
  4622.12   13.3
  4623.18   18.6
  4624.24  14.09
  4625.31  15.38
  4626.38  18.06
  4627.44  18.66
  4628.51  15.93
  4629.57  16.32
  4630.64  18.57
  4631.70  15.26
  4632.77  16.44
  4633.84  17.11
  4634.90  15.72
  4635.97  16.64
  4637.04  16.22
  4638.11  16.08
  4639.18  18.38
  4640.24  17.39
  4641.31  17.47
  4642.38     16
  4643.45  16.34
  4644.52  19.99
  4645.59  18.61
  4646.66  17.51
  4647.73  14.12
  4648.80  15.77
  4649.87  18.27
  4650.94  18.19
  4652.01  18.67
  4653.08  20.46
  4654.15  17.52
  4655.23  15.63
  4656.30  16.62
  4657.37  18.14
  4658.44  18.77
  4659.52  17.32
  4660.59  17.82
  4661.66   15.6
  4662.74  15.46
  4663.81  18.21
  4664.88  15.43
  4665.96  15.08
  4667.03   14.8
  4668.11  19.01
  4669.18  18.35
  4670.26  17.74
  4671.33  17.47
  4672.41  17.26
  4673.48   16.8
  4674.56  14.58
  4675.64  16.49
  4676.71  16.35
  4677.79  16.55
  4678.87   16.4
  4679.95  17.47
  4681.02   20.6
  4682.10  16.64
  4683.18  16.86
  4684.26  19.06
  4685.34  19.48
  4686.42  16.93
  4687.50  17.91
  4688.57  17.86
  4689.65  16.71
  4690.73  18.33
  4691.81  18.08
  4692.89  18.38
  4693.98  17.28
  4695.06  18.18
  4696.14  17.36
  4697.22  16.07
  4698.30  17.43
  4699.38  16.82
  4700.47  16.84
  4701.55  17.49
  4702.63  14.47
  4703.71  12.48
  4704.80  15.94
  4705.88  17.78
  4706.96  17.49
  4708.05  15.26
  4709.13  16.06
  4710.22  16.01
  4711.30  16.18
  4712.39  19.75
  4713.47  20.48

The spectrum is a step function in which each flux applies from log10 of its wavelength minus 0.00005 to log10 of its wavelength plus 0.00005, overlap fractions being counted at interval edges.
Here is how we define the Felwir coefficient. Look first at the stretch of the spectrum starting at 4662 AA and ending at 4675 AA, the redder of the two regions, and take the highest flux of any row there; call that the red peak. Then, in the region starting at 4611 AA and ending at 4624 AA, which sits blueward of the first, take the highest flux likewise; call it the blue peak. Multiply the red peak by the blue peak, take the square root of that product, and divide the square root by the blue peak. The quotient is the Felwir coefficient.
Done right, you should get 0.969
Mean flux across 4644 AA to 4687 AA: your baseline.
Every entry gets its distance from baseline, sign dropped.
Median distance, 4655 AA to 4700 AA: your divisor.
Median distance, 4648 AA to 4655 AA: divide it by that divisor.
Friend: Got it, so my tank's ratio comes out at 1.4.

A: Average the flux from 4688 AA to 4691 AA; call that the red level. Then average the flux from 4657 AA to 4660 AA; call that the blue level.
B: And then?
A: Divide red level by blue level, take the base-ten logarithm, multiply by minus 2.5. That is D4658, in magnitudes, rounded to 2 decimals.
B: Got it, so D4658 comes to 0.03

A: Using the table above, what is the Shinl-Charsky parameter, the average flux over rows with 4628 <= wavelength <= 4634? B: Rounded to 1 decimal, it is 16.6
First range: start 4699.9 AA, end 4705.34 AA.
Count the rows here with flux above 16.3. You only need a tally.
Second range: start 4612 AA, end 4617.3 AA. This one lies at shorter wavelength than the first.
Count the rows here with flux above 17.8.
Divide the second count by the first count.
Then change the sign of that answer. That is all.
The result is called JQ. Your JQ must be -1.50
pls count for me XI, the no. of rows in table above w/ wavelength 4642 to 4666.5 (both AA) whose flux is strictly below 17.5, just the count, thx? 11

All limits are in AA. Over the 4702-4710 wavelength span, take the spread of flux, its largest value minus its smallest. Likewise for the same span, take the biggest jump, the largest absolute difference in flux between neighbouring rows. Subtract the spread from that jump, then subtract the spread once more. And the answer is -7.1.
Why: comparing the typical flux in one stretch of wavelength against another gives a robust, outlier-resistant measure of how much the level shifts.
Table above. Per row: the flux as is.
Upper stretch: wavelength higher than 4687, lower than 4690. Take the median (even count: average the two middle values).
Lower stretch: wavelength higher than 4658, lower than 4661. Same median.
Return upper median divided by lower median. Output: 1.00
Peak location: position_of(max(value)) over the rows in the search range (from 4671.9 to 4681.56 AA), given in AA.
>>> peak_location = 4681.02 AA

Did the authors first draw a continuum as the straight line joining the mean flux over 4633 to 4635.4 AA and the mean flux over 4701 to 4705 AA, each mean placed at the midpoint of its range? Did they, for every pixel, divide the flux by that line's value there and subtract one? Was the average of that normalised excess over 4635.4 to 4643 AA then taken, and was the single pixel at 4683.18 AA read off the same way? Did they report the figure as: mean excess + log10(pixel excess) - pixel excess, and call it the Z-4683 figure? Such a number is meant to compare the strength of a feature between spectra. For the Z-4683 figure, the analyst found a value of -1.10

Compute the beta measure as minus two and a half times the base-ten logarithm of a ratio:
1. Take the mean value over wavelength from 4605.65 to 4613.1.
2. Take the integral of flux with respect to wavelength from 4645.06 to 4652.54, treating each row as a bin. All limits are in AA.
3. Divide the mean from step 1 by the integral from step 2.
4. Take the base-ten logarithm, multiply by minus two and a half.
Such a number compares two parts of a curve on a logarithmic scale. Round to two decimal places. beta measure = 2.17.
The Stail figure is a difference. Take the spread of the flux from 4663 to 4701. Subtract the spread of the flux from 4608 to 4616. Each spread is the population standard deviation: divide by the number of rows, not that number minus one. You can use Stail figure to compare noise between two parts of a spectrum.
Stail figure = 0.1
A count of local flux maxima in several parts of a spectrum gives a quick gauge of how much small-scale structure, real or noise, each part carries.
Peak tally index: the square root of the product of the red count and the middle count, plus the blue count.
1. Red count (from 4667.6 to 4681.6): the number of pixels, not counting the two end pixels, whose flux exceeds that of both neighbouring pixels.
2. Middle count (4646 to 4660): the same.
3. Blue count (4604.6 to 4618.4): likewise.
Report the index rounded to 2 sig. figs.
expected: 7.4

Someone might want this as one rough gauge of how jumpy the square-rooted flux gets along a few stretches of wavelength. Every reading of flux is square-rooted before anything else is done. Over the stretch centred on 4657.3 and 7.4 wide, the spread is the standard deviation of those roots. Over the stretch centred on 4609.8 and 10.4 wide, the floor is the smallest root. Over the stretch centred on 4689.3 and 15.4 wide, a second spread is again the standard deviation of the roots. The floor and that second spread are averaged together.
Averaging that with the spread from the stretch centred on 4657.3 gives 1.03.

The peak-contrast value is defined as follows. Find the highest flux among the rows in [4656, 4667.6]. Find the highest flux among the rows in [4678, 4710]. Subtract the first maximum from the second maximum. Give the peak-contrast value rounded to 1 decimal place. 1.8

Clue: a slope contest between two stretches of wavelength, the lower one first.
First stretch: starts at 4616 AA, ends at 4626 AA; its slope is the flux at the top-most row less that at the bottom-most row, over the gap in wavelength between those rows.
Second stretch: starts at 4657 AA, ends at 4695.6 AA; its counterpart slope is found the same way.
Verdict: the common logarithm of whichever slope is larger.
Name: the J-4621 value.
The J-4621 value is -3.0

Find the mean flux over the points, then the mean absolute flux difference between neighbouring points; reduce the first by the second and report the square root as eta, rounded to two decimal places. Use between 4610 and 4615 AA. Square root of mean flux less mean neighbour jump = 3.99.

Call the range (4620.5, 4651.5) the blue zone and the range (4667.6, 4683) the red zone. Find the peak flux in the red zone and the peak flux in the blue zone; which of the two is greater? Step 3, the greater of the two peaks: 20.6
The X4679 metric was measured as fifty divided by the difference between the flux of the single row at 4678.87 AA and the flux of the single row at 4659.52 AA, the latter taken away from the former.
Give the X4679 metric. -54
